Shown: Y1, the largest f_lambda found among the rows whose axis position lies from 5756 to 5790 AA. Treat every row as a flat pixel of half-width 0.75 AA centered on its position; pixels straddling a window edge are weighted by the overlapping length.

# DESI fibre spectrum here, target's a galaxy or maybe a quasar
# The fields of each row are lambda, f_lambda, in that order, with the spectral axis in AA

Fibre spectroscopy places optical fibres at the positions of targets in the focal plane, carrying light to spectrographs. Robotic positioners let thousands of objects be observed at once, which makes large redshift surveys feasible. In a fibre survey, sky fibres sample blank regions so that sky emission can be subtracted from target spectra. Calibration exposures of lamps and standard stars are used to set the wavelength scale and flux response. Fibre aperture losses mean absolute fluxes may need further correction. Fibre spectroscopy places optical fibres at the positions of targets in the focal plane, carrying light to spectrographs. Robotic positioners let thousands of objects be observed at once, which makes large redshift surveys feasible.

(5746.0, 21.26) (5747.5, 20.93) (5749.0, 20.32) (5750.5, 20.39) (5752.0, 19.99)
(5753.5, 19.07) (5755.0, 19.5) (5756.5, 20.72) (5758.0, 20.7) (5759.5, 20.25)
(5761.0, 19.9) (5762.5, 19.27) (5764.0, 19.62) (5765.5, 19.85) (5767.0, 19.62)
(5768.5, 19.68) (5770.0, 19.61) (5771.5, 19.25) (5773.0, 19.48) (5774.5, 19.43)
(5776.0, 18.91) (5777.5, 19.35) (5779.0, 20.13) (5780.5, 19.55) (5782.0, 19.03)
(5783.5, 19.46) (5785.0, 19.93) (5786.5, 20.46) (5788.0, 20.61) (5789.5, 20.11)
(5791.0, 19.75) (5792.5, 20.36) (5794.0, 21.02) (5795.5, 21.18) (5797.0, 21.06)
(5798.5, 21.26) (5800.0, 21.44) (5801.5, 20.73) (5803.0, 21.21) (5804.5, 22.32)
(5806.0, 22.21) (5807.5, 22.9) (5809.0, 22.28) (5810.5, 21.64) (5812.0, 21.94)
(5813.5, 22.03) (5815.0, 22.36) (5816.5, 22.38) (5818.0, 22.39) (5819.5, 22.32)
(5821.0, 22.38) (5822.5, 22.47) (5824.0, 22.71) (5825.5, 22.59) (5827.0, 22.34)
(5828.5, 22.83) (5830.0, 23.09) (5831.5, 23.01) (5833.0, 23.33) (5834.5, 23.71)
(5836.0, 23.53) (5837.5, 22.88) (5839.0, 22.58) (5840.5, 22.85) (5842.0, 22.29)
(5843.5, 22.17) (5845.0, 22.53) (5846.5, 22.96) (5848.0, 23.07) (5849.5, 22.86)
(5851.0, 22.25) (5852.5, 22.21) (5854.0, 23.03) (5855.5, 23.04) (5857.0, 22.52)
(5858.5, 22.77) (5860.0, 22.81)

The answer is 20.72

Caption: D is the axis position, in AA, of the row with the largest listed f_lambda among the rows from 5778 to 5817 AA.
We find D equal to 5807.5 AA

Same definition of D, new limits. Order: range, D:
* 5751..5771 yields 5756.5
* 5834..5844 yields 5834.5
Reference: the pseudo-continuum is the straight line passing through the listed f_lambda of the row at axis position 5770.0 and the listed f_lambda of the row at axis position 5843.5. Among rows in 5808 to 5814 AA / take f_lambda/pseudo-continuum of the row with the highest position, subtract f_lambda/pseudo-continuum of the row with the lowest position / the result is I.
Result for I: -0.020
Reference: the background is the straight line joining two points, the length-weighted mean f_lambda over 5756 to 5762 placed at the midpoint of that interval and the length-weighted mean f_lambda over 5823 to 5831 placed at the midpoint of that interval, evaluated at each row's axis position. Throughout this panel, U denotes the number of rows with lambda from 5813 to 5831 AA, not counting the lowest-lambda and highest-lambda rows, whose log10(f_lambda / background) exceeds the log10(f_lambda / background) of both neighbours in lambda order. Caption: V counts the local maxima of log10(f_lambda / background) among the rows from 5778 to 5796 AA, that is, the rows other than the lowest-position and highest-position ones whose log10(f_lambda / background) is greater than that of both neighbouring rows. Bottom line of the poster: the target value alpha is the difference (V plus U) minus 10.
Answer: -7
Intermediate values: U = 2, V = 1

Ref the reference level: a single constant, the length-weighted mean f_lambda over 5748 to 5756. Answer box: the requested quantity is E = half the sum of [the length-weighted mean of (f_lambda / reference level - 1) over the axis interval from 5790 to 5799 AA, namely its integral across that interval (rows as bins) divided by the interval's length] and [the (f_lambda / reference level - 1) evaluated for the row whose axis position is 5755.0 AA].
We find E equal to 0.01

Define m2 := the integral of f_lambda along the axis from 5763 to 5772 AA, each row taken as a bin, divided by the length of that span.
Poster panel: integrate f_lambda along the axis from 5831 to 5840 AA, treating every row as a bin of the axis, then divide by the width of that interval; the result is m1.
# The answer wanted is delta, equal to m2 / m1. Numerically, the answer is 0.85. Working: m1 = 23.2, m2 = 19.6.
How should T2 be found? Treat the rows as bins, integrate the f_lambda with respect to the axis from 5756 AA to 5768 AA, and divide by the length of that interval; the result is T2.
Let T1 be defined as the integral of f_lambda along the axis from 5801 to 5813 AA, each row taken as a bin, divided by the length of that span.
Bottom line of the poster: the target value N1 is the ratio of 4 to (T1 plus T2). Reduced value 0.095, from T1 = 21.9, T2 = 20.0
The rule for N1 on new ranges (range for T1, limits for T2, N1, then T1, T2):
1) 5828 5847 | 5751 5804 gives 0.093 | 22.9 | 20.1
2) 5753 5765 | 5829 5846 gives 0.093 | 19.9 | 22.9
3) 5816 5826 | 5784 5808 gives 0.092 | 22.5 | 21.0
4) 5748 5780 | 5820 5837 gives 0.094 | 19.8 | 22.9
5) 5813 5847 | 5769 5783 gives 0.095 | 22.7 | 19.4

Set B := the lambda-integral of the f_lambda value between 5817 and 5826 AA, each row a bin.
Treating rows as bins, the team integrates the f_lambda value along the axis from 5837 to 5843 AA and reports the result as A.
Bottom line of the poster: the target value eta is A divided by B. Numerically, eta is 0.7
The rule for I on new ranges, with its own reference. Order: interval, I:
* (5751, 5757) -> 0.030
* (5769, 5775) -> -0.017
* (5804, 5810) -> -0.010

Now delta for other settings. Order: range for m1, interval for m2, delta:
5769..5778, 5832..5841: 1.20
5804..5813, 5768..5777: 0.87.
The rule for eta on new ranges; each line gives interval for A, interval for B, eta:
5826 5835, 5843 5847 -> 2.3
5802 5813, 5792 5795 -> 3.9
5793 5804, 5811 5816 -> 2.1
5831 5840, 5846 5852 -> 1.5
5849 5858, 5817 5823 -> 1.5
